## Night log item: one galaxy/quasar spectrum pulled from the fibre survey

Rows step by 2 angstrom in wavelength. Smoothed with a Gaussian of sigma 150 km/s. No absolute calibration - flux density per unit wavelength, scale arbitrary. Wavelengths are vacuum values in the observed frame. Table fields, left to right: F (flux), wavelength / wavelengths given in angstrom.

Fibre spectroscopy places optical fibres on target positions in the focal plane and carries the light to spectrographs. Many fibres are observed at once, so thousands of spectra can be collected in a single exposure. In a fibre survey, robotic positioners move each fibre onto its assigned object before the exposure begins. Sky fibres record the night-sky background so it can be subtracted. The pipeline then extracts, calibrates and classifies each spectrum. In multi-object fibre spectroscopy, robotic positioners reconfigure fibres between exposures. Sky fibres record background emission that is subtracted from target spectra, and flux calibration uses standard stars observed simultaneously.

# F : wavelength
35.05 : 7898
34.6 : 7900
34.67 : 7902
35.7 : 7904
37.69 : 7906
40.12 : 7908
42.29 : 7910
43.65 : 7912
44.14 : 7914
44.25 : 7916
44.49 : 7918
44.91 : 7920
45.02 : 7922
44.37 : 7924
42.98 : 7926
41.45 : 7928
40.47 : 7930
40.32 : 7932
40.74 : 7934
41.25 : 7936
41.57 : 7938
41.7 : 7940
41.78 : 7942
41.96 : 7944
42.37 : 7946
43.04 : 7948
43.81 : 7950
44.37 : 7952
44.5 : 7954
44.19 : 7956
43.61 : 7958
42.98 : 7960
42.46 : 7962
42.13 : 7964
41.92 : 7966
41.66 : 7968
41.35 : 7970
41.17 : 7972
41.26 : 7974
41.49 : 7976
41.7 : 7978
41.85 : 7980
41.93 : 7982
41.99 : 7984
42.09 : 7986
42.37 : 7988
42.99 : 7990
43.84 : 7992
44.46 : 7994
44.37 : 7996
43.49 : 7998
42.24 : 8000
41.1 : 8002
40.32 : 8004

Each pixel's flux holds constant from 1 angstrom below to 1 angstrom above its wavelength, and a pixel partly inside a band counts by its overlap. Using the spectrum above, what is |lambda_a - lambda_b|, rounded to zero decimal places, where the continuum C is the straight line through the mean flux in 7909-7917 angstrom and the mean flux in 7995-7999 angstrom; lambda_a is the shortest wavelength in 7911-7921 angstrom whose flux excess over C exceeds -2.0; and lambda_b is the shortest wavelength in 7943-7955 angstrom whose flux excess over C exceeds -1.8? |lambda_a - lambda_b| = 32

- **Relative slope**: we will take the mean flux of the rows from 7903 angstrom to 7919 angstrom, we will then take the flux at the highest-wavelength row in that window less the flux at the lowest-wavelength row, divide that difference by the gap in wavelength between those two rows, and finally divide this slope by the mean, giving 0.015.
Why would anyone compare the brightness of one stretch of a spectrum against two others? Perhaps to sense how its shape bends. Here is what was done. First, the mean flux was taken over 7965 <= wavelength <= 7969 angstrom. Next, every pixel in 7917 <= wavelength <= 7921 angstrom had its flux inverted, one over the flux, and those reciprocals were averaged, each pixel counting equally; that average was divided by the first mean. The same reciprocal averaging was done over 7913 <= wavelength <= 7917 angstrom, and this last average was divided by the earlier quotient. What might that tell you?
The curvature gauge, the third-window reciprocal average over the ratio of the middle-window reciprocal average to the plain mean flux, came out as 42.3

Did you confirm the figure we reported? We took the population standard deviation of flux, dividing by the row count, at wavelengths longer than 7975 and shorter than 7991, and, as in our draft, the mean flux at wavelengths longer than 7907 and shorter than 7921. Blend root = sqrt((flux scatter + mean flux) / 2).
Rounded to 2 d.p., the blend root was 4.68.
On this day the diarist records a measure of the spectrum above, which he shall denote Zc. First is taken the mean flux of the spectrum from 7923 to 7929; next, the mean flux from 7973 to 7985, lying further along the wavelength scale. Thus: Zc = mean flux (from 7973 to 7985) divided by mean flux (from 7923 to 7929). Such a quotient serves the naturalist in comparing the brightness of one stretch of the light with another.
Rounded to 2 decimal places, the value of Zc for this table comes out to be 0.97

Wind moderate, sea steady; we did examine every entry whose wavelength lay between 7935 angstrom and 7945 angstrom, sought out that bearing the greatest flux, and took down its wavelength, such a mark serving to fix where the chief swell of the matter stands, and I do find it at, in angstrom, 7944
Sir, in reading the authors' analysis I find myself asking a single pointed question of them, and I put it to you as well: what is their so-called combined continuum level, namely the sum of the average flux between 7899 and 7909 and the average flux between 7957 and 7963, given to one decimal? 79.6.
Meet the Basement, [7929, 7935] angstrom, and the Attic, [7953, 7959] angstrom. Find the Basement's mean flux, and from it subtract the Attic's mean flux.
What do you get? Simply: -3.6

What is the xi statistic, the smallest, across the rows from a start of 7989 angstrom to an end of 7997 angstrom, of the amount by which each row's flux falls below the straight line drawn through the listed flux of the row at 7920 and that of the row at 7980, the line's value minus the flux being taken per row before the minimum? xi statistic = -3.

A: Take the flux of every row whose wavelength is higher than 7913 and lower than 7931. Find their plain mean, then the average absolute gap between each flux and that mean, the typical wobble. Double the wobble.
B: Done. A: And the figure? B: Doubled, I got 2.6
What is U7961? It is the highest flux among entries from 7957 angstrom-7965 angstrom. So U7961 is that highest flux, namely 43.61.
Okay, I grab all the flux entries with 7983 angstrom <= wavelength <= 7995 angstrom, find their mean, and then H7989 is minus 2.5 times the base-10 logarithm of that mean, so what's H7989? -4.08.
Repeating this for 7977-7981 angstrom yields -4.05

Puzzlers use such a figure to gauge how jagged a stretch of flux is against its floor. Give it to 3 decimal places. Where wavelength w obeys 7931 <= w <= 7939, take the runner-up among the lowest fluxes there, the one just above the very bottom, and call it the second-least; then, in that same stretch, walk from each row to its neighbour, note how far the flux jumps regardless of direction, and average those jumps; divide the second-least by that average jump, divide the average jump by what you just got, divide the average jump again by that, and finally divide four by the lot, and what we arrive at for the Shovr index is 0.041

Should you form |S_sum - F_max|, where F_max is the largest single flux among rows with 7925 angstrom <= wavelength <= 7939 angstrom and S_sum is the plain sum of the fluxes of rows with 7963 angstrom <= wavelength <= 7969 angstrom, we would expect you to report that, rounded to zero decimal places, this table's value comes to 83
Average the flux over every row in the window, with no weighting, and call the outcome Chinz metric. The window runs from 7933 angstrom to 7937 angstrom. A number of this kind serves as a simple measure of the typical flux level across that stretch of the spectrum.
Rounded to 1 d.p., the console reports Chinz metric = 41.0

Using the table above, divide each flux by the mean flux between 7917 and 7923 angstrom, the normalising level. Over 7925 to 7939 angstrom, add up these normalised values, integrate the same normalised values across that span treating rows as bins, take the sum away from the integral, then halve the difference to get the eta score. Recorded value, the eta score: 3.22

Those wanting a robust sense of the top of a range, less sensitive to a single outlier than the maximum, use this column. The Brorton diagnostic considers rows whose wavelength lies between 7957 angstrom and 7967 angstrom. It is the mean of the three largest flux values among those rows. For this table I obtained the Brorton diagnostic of 43.0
